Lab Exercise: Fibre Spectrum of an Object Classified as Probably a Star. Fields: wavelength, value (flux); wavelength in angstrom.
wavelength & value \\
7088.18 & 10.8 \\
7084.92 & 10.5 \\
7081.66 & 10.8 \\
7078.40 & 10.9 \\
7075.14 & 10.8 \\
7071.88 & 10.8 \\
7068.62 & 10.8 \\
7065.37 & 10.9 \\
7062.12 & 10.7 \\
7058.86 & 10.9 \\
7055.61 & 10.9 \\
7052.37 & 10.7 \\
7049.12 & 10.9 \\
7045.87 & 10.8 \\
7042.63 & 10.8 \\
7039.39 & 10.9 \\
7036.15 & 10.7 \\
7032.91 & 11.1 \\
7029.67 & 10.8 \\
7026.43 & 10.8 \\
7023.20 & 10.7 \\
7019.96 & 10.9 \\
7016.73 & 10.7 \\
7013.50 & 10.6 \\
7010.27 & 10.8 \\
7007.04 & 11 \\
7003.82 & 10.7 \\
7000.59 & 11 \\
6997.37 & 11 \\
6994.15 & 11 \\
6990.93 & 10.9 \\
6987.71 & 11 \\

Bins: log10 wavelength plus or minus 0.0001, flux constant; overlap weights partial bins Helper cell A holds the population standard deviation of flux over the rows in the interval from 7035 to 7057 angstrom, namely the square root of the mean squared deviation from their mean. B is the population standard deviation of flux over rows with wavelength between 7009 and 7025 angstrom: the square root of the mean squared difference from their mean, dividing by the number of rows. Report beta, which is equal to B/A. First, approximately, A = 0.083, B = 0.10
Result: 1.22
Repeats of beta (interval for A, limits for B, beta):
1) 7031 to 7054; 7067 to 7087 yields 0.96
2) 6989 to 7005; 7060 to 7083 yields 0.55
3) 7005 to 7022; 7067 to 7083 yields 0.28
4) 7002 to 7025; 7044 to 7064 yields 0.70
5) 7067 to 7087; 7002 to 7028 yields 0.96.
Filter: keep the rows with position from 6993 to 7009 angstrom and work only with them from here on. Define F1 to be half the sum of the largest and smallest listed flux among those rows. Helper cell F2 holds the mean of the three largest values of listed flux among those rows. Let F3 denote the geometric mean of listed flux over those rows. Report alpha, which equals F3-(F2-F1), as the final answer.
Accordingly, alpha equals 10.8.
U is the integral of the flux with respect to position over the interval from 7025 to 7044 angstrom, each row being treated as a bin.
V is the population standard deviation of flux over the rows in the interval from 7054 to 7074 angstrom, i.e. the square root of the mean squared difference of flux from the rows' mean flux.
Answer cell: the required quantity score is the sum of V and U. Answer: 206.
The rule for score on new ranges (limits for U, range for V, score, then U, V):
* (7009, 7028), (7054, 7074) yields 204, 204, 0.075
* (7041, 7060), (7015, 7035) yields 206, 206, 0.137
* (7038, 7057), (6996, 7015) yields 206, 206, 0.161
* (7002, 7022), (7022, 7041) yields 216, 216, 0.137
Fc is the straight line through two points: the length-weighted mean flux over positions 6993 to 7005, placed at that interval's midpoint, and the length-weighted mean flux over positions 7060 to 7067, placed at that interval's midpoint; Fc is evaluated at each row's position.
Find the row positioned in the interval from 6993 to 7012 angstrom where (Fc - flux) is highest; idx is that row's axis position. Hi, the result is 7003.82 angstrom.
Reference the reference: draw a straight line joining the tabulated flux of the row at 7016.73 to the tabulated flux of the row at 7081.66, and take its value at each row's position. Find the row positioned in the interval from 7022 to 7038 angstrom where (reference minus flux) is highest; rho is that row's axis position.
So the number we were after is 7036.15 angstrom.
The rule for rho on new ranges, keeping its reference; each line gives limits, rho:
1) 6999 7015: 7013.50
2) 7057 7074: 7062.12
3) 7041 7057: 7052.37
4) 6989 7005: 7003.82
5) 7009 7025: 7013.50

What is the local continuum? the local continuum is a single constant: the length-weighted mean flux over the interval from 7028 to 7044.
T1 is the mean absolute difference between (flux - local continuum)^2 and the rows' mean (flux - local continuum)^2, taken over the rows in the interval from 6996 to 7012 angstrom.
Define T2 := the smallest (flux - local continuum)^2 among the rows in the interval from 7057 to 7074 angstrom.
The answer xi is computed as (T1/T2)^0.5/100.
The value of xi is 0.0184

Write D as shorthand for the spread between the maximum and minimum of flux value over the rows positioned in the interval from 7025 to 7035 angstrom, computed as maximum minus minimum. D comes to 0.30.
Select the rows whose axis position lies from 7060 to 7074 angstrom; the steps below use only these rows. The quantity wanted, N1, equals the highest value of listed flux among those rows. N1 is 10.9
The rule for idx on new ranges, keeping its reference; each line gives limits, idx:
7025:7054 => 7036.15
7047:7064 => 7052.37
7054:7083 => 7062.12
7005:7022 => 7013.50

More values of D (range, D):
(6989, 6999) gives 0.10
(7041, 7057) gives 0.20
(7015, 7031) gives 0.20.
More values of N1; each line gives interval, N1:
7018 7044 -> 11.1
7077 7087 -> 10.9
